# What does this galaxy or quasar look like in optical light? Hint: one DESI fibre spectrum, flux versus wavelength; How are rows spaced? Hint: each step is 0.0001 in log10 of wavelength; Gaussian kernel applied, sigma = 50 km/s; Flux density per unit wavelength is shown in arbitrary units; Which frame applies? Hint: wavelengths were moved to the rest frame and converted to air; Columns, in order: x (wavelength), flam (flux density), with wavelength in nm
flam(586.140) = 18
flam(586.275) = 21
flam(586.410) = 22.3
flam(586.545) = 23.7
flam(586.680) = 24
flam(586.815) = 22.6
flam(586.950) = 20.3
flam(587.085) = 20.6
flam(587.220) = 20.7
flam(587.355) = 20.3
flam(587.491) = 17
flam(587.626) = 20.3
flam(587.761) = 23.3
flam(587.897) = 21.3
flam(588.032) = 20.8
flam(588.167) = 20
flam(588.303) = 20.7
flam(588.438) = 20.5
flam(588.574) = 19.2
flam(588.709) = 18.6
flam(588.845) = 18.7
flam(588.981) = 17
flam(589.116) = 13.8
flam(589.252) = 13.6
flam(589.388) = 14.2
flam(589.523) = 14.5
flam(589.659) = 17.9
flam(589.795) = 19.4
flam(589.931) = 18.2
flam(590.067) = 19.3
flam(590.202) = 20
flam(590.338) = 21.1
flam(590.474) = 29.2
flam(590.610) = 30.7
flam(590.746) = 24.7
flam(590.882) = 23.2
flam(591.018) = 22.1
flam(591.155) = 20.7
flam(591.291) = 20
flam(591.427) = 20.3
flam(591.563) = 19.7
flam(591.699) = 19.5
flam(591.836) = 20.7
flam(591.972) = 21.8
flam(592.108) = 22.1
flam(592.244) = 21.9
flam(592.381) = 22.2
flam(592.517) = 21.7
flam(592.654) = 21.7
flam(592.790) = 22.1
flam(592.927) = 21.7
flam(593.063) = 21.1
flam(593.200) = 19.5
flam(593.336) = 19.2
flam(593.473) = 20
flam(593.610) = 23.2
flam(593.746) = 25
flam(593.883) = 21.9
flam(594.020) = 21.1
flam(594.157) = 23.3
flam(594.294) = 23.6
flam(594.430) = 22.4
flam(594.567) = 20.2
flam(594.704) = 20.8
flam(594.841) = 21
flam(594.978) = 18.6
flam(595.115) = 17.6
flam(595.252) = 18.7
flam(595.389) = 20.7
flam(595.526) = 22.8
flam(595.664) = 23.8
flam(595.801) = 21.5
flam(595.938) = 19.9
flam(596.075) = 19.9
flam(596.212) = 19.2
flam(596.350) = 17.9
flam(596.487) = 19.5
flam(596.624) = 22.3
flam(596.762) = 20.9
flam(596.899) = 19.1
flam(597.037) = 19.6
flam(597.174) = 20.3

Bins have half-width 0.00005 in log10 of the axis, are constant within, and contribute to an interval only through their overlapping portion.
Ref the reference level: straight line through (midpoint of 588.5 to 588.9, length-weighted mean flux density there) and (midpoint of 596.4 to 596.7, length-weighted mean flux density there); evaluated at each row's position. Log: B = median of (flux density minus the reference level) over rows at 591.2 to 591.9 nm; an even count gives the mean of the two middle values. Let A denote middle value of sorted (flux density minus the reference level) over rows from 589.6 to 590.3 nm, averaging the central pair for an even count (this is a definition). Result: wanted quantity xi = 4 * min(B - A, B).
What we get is 2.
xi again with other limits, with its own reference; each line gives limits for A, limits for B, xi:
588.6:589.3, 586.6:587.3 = 9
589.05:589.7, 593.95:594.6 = 9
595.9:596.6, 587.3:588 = 7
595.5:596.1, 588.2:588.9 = -2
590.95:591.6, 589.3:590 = -8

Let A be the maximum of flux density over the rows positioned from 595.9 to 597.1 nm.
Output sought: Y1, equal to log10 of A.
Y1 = 1.35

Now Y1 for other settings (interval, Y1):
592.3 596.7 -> 1.40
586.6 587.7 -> 1.38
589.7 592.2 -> 1.49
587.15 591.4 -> 1.49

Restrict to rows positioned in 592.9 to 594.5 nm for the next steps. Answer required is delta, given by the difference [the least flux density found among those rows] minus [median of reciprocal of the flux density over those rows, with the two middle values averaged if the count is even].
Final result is 19.2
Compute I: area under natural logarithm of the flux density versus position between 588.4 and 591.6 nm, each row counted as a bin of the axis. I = 9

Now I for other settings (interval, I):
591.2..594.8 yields 11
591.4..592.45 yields 3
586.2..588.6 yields 7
